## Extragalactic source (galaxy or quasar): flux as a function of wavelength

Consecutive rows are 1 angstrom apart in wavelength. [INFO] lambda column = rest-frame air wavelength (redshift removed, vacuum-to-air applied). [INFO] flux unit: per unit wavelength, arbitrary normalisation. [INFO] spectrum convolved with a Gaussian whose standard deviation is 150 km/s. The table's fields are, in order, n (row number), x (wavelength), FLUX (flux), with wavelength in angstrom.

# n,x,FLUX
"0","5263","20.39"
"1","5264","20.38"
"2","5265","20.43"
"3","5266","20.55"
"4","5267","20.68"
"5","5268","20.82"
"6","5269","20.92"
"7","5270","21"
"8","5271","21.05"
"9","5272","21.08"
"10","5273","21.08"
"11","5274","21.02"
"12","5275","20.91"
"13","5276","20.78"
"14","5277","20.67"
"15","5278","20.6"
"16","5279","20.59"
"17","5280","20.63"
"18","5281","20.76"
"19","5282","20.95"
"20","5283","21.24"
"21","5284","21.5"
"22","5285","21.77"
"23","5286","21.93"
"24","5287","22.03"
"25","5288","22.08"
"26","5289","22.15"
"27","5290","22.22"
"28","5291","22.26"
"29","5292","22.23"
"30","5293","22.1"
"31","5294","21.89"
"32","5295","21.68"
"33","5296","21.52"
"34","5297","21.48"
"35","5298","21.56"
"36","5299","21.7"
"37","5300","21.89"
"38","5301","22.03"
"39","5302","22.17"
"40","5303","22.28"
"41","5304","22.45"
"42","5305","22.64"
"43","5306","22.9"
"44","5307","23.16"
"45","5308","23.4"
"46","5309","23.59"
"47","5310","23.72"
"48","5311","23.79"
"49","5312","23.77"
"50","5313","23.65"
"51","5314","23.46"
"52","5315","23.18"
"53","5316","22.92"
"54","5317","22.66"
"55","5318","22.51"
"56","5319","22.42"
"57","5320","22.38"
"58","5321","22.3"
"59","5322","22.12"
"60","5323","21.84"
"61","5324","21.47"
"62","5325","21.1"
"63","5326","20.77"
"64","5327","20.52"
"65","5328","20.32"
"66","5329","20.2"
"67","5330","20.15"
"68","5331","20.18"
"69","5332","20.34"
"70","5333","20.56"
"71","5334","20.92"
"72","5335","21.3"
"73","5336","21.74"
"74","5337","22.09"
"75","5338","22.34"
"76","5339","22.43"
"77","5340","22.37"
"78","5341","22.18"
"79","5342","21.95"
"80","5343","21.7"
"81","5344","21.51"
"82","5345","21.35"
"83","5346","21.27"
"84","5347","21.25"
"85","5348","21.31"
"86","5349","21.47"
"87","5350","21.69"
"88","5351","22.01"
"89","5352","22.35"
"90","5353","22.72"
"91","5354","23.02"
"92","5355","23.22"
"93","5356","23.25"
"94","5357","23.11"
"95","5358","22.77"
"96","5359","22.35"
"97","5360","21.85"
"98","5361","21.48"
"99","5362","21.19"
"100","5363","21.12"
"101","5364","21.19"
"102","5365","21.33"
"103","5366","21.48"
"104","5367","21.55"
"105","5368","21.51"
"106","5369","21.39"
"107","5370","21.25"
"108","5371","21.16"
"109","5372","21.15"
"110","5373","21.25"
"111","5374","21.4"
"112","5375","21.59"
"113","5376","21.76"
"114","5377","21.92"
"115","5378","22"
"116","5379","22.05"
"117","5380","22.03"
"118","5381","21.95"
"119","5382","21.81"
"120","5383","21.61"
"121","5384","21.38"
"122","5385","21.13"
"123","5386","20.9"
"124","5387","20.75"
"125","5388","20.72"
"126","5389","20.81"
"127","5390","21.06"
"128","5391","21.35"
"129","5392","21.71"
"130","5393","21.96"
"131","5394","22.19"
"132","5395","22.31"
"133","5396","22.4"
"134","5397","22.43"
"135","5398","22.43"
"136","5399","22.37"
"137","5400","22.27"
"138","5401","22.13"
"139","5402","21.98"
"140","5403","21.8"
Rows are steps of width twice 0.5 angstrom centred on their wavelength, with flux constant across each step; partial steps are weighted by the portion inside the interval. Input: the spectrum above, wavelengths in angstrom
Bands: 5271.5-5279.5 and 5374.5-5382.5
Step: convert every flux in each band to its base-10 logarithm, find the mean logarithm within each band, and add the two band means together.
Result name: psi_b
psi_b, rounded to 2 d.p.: 2.66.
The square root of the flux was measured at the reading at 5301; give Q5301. 4.69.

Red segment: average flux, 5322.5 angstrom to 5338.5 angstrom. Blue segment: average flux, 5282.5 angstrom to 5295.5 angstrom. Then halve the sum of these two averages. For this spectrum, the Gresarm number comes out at 21.5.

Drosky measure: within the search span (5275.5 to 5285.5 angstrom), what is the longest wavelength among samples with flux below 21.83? 5285 angstrom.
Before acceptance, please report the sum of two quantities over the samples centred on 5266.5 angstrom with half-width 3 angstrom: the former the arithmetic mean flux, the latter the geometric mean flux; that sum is 41.3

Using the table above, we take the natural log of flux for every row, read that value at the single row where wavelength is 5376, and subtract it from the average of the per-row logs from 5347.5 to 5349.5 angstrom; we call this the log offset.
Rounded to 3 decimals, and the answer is -0.017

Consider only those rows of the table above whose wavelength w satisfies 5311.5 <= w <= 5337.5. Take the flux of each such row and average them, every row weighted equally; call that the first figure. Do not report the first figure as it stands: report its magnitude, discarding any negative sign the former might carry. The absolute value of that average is 21.7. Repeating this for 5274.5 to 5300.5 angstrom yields 21.5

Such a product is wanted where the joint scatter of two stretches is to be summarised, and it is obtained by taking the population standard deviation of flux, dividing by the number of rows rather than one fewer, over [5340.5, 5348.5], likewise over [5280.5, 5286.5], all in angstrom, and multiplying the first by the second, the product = 0.14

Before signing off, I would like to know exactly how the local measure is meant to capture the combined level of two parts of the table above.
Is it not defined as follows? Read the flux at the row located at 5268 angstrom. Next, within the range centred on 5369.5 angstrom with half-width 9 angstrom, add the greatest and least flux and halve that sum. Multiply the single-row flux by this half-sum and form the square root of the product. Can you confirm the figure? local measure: 21.2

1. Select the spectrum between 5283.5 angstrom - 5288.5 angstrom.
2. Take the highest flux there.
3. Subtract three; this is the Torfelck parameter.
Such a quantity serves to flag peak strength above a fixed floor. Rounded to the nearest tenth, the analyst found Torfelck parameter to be 19.1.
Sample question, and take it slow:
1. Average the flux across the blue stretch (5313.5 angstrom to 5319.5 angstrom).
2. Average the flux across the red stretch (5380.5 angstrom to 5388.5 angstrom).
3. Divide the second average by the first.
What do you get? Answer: 0.93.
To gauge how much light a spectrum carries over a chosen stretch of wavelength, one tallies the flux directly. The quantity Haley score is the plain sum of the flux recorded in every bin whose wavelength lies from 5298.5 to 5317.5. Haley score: 435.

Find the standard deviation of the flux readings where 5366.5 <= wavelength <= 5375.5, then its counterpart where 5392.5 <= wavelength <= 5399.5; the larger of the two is 0.2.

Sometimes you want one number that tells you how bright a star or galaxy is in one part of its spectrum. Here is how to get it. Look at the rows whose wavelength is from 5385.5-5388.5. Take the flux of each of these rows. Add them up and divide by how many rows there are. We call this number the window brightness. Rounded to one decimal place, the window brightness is 20.8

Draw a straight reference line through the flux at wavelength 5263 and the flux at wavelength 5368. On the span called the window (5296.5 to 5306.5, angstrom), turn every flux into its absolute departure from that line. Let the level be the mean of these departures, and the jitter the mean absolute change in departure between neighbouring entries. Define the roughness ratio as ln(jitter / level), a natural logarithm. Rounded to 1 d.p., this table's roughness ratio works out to -2.2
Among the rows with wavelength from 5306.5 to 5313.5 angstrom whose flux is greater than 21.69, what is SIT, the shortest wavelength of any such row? 5307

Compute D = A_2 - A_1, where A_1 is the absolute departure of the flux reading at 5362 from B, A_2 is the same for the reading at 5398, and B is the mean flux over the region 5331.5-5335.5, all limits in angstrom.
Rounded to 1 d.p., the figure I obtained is 1.2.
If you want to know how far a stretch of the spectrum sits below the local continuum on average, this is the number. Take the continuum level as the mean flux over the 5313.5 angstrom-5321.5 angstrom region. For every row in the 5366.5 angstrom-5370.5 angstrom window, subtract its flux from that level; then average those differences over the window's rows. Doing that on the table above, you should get 1.3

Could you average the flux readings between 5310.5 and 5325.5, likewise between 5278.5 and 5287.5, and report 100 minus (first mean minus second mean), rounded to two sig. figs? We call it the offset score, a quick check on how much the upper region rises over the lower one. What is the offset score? 99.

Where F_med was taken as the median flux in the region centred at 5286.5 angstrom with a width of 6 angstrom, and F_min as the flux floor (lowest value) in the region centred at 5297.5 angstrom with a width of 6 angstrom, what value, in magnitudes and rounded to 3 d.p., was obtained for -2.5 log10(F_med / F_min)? -0.025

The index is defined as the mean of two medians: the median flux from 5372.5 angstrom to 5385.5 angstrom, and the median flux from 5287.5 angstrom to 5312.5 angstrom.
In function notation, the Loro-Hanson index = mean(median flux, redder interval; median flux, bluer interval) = 22.0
